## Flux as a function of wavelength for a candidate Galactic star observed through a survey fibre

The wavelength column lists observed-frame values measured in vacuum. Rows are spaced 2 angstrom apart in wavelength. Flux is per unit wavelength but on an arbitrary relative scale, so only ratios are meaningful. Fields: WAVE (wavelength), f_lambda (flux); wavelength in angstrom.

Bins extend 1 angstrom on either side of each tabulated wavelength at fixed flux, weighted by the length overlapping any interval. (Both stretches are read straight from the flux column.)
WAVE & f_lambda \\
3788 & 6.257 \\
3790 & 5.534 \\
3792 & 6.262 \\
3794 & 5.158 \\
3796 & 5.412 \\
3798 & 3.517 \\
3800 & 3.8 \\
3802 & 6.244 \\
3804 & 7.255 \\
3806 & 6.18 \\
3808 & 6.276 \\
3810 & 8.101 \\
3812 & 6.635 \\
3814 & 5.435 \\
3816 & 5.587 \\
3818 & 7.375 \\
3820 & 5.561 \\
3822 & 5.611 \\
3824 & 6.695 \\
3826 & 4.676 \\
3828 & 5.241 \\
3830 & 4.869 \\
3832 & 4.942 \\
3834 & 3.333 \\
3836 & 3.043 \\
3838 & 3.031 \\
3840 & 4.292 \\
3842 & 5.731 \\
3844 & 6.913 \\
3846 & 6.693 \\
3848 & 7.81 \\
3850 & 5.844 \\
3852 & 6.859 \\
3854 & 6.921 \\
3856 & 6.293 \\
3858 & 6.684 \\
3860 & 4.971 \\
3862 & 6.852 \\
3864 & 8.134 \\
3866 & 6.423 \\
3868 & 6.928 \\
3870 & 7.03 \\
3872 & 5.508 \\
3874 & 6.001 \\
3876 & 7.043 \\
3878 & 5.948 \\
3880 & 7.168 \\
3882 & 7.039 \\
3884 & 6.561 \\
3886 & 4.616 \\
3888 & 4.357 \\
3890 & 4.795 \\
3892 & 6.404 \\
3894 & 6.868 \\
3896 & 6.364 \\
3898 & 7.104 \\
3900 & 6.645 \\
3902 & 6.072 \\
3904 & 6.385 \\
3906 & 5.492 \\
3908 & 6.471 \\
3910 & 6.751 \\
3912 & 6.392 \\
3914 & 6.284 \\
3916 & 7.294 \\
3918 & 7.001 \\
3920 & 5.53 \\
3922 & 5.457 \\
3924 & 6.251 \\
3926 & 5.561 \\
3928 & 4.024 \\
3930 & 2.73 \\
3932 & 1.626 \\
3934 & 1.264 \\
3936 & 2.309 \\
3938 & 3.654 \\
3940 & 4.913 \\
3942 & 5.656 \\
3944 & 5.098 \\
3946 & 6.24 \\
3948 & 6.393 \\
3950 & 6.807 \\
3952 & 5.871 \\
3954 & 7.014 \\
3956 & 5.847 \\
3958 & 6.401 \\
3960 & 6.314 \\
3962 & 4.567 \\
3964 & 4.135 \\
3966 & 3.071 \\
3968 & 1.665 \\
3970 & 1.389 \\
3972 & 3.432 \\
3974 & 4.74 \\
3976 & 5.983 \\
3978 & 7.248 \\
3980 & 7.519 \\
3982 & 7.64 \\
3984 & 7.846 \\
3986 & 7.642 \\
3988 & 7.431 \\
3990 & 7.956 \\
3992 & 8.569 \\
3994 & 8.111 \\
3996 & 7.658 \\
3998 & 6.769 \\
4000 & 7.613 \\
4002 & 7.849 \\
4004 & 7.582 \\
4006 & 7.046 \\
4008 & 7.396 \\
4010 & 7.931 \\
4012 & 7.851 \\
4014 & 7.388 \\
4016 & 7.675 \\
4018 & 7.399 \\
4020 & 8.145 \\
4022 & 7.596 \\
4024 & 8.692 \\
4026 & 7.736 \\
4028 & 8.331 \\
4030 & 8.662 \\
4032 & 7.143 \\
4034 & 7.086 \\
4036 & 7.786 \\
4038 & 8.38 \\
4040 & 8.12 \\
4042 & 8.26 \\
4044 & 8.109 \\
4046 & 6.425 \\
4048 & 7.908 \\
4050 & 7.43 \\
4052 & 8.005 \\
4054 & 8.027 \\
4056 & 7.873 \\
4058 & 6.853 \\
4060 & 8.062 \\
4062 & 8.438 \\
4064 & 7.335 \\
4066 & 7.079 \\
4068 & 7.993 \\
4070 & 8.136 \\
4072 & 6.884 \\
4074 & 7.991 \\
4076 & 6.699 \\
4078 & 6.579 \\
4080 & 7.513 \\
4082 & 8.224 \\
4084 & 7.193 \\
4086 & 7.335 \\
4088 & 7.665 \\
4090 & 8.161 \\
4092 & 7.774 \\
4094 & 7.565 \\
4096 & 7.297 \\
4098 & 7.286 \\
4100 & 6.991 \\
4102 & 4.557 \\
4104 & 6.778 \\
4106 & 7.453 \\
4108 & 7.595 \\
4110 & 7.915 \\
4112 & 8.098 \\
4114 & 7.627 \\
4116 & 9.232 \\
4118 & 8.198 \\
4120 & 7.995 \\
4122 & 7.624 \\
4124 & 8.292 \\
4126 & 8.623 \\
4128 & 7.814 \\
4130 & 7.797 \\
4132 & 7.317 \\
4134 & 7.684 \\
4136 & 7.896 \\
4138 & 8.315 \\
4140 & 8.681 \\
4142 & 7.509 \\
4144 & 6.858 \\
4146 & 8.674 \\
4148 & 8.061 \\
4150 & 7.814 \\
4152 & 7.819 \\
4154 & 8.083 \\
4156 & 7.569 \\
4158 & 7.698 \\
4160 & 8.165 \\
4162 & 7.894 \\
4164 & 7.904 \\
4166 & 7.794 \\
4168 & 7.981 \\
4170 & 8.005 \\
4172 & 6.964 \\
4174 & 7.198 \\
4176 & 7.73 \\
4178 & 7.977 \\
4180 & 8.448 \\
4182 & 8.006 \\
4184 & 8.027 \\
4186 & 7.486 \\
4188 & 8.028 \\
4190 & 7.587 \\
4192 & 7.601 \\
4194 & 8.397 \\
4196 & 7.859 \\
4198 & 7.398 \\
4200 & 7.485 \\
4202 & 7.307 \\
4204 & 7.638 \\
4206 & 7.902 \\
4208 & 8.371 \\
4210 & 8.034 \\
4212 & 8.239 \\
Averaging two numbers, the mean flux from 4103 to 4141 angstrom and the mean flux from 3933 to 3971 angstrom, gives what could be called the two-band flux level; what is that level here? 6.30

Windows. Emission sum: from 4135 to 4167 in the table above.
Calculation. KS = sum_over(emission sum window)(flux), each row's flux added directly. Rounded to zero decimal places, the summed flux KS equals 127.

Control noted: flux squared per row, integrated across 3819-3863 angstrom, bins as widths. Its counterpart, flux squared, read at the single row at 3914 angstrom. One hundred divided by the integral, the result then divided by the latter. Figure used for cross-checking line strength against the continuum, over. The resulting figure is 0.0017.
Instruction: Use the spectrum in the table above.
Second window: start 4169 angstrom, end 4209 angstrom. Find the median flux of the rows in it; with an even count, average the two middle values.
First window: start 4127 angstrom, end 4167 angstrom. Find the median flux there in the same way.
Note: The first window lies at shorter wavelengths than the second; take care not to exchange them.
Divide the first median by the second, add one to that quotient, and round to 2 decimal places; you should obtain 2.00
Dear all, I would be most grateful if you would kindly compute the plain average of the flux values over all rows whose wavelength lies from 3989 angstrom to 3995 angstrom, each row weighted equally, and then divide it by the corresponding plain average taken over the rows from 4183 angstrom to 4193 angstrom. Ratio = 1.06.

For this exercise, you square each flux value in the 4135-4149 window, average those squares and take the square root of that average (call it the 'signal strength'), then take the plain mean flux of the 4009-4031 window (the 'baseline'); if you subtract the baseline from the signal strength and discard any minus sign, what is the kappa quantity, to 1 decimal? 0.1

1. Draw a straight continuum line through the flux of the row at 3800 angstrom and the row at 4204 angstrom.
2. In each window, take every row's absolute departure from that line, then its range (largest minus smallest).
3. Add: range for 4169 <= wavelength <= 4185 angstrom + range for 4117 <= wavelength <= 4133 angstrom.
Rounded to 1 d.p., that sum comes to 2.2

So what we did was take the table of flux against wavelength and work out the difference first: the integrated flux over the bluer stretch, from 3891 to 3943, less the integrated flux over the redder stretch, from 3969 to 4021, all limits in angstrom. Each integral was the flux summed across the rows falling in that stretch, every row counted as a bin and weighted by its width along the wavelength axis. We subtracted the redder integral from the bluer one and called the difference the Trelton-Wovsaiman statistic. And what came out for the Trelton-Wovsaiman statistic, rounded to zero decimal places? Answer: -87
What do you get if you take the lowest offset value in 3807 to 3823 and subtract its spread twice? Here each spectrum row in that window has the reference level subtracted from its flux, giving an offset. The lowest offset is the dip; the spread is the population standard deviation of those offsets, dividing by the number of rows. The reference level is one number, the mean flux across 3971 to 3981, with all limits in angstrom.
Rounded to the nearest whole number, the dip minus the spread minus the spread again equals -2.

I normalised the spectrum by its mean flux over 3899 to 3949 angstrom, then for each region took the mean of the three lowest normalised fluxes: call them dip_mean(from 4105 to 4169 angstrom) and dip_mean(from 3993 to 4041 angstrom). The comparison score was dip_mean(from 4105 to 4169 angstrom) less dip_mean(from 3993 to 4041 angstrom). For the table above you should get 0.0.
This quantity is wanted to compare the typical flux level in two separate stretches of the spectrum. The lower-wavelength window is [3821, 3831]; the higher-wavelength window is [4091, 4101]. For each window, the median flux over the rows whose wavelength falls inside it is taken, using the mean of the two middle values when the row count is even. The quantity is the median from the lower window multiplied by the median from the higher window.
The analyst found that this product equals 38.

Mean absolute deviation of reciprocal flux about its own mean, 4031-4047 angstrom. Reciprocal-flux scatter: 0.011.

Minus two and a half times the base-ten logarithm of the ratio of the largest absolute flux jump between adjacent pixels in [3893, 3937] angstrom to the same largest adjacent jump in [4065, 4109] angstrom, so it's 0.50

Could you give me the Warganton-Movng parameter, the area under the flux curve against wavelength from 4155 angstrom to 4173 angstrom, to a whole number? 140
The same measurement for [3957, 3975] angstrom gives 71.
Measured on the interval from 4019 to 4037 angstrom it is 142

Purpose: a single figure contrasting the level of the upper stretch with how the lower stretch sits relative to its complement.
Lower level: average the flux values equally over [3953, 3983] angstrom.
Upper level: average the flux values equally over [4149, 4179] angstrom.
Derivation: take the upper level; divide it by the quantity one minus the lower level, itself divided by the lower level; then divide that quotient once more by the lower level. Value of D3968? -1.88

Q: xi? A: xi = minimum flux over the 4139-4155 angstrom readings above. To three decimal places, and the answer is 6.858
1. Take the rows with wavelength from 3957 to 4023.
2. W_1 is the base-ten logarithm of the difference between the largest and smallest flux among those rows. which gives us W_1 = 0.9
